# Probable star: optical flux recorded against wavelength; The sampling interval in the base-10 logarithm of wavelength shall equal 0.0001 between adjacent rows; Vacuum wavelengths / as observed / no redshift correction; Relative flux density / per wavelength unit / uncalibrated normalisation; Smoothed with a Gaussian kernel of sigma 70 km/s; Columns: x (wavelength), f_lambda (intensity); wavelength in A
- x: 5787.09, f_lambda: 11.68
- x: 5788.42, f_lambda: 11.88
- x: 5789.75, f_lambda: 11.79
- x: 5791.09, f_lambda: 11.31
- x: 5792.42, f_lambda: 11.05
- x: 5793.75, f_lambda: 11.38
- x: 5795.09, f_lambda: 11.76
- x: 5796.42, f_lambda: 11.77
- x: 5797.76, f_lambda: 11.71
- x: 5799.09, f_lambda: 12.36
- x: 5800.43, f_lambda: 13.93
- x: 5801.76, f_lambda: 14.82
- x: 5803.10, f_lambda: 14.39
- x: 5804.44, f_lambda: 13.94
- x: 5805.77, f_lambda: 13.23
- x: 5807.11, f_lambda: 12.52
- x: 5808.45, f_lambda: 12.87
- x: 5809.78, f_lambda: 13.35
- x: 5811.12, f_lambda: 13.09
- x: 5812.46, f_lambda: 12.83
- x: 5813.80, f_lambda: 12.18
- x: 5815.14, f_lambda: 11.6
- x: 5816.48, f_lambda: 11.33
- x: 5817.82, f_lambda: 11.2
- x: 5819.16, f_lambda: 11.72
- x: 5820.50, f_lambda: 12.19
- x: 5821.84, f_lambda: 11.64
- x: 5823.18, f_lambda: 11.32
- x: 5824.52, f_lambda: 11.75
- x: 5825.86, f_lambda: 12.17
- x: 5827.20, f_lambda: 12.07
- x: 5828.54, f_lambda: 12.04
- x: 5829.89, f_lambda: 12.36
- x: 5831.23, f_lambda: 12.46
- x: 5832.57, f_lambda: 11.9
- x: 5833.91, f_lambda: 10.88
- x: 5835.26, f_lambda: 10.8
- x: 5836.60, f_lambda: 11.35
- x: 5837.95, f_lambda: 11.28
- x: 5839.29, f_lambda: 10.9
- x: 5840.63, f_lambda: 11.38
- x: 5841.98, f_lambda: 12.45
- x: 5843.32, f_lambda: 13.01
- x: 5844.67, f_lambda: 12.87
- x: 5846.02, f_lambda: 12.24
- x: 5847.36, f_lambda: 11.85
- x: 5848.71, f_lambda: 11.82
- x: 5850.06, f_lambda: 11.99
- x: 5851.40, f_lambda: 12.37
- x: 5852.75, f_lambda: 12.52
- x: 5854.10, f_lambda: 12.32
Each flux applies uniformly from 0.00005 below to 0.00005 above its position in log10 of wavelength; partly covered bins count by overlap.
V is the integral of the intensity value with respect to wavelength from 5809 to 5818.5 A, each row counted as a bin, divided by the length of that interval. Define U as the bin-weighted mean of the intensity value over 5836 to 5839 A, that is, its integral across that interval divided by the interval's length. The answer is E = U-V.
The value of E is -1.0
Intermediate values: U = 11.3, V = 12.2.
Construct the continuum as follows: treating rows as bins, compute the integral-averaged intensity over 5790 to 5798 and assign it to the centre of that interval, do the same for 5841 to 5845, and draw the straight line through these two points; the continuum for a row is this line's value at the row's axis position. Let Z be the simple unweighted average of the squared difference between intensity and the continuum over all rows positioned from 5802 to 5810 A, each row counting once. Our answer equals 2.99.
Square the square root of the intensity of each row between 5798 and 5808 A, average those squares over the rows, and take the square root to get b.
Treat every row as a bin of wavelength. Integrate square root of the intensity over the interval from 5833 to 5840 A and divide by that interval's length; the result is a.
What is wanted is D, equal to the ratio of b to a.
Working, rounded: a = 3.33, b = 3.69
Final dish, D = 1.11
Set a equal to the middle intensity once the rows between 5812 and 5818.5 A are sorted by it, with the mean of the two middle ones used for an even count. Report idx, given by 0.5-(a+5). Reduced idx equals -16.1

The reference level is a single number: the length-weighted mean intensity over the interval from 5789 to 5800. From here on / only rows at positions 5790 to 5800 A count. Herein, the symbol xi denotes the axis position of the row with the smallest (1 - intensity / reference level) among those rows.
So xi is 5799.09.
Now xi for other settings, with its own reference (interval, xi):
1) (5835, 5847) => 5843.32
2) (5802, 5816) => 5803.10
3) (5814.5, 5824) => 5820.50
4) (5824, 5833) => 5831.23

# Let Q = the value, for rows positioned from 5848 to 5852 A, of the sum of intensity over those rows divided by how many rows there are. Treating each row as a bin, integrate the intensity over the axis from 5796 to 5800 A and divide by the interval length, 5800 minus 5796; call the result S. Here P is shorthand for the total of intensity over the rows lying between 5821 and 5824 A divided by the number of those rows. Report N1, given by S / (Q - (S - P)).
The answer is 1.05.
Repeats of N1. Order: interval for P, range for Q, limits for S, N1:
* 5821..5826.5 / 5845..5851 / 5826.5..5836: 0.99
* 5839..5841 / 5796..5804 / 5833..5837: 0.83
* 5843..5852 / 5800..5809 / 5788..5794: 0.79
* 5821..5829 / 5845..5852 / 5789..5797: 0.93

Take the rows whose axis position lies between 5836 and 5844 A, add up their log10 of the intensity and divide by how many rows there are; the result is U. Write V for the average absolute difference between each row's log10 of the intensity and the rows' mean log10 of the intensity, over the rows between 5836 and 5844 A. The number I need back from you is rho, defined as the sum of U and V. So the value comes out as 1.093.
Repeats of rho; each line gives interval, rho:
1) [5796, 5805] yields 1.159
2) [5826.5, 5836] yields 1.091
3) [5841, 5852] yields 1.103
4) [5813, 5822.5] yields 1.078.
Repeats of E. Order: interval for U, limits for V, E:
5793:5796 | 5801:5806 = -2.6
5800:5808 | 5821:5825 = 2.2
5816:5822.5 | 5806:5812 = -1.3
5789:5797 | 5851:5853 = -0.9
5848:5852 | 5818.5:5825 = 0.3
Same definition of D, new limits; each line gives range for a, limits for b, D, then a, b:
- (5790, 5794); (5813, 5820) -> 1.01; 3.36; 3.41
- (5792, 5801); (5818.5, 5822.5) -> 0.99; 3.46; 3.44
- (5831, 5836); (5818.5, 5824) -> 1.01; 3.38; 3.42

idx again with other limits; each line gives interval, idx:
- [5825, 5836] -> -16.6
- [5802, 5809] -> -17.7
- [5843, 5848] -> -17.1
